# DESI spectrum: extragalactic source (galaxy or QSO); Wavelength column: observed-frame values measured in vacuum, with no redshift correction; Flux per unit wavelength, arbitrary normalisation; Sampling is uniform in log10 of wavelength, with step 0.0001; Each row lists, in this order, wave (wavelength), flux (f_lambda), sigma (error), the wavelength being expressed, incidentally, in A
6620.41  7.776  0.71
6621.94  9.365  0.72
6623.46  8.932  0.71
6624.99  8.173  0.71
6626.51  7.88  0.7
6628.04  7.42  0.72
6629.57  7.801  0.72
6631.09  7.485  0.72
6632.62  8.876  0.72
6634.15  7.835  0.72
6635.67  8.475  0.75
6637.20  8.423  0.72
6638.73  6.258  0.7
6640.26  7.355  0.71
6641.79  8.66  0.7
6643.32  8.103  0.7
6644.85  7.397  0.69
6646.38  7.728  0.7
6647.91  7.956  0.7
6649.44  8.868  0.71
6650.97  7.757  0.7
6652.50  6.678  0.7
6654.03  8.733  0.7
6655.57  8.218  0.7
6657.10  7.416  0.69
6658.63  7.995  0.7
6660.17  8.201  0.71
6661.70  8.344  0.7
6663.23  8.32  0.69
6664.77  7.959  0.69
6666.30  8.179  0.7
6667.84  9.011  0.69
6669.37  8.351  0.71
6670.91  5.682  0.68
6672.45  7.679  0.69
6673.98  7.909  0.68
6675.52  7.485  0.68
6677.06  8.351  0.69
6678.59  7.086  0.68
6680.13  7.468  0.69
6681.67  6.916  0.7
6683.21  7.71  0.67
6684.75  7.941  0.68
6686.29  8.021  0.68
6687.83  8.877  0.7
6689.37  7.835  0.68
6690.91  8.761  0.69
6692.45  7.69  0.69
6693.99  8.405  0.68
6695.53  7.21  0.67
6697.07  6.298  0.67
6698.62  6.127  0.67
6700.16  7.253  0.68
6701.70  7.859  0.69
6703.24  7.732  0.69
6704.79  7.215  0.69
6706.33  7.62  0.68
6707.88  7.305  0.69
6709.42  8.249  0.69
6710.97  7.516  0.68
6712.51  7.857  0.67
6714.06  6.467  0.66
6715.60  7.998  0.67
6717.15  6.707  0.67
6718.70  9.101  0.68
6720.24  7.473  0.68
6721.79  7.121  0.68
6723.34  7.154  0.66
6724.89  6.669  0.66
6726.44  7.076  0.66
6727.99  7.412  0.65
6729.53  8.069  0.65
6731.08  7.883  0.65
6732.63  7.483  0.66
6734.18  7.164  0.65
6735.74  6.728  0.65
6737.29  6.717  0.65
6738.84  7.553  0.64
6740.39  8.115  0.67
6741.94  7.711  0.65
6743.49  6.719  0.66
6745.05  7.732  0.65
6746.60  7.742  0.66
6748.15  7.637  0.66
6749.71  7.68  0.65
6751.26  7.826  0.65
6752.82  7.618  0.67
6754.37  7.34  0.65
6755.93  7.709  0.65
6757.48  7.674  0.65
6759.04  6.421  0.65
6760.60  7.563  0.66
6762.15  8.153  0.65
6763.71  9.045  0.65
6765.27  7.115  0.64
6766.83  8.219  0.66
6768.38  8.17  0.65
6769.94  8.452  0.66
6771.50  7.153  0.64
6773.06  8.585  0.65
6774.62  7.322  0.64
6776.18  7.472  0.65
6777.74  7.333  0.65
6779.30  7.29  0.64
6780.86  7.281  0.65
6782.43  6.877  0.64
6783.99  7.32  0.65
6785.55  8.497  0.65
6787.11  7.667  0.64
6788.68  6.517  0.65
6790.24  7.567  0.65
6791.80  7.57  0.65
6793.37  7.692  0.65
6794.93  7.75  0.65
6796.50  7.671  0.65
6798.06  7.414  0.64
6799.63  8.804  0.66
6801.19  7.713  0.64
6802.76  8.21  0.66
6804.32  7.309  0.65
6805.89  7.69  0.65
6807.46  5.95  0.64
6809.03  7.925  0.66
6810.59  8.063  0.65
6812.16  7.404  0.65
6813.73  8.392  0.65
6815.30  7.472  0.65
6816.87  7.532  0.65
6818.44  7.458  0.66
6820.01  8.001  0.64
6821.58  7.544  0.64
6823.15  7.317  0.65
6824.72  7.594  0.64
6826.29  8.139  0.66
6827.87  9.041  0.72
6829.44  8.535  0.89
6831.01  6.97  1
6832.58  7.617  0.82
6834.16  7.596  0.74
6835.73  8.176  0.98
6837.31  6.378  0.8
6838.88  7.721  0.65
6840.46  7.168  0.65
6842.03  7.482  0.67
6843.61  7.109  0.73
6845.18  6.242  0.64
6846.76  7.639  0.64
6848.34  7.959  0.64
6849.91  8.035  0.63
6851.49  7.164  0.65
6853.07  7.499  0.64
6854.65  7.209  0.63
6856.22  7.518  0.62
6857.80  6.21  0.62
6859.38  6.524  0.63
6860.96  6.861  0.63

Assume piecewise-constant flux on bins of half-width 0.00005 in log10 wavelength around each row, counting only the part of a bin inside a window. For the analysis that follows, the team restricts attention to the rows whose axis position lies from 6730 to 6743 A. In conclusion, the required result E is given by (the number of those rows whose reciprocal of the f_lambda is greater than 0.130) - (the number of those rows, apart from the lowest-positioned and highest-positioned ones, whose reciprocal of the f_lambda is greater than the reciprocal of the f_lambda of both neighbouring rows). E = 4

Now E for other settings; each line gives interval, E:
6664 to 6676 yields 2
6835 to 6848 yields 3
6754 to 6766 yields 4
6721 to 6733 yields 5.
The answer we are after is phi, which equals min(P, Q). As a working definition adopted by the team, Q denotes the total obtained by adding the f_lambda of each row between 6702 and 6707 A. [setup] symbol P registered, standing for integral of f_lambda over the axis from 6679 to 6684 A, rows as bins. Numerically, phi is 22.6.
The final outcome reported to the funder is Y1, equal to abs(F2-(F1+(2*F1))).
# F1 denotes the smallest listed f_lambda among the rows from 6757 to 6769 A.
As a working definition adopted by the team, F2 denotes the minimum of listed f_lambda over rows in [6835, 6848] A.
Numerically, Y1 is 13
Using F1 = 6.421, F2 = 6.242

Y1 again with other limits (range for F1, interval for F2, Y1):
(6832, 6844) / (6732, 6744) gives 12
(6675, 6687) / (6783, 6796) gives 14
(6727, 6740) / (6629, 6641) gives 14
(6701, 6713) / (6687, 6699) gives 16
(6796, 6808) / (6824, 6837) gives 11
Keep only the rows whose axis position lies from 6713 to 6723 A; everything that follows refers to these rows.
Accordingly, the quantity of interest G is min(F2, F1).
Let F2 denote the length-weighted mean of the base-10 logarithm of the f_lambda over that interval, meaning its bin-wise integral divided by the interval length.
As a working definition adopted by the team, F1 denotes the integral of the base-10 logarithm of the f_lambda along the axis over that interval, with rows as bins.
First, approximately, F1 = 8.7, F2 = 0.871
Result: 0.871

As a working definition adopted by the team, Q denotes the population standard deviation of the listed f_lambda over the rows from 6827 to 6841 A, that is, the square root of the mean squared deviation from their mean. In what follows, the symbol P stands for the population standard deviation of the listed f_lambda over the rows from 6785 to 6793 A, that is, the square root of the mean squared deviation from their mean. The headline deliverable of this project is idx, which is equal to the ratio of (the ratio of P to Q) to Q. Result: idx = 1.1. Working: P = 0.63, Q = 0.77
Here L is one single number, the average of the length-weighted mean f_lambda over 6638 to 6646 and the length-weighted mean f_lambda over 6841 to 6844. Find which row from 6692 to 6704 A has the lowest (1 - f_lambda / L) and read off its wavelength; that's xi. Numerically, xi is 6693.99 A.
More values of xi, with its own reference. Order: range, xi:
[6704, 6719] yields 6718.70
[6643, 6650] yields 6649.44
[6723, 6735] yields 6729.53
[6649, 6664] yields 6649.44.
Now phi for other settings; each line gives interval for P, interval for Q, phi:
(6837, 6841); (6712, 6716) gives 22.3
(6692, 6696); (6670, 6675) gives 21.3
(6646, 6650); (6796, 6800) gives 23.9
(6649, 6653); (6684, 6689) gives 24.8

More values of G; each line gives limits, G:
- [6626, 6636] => 0.900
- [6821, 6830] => 0.903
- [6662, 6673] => 0.894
